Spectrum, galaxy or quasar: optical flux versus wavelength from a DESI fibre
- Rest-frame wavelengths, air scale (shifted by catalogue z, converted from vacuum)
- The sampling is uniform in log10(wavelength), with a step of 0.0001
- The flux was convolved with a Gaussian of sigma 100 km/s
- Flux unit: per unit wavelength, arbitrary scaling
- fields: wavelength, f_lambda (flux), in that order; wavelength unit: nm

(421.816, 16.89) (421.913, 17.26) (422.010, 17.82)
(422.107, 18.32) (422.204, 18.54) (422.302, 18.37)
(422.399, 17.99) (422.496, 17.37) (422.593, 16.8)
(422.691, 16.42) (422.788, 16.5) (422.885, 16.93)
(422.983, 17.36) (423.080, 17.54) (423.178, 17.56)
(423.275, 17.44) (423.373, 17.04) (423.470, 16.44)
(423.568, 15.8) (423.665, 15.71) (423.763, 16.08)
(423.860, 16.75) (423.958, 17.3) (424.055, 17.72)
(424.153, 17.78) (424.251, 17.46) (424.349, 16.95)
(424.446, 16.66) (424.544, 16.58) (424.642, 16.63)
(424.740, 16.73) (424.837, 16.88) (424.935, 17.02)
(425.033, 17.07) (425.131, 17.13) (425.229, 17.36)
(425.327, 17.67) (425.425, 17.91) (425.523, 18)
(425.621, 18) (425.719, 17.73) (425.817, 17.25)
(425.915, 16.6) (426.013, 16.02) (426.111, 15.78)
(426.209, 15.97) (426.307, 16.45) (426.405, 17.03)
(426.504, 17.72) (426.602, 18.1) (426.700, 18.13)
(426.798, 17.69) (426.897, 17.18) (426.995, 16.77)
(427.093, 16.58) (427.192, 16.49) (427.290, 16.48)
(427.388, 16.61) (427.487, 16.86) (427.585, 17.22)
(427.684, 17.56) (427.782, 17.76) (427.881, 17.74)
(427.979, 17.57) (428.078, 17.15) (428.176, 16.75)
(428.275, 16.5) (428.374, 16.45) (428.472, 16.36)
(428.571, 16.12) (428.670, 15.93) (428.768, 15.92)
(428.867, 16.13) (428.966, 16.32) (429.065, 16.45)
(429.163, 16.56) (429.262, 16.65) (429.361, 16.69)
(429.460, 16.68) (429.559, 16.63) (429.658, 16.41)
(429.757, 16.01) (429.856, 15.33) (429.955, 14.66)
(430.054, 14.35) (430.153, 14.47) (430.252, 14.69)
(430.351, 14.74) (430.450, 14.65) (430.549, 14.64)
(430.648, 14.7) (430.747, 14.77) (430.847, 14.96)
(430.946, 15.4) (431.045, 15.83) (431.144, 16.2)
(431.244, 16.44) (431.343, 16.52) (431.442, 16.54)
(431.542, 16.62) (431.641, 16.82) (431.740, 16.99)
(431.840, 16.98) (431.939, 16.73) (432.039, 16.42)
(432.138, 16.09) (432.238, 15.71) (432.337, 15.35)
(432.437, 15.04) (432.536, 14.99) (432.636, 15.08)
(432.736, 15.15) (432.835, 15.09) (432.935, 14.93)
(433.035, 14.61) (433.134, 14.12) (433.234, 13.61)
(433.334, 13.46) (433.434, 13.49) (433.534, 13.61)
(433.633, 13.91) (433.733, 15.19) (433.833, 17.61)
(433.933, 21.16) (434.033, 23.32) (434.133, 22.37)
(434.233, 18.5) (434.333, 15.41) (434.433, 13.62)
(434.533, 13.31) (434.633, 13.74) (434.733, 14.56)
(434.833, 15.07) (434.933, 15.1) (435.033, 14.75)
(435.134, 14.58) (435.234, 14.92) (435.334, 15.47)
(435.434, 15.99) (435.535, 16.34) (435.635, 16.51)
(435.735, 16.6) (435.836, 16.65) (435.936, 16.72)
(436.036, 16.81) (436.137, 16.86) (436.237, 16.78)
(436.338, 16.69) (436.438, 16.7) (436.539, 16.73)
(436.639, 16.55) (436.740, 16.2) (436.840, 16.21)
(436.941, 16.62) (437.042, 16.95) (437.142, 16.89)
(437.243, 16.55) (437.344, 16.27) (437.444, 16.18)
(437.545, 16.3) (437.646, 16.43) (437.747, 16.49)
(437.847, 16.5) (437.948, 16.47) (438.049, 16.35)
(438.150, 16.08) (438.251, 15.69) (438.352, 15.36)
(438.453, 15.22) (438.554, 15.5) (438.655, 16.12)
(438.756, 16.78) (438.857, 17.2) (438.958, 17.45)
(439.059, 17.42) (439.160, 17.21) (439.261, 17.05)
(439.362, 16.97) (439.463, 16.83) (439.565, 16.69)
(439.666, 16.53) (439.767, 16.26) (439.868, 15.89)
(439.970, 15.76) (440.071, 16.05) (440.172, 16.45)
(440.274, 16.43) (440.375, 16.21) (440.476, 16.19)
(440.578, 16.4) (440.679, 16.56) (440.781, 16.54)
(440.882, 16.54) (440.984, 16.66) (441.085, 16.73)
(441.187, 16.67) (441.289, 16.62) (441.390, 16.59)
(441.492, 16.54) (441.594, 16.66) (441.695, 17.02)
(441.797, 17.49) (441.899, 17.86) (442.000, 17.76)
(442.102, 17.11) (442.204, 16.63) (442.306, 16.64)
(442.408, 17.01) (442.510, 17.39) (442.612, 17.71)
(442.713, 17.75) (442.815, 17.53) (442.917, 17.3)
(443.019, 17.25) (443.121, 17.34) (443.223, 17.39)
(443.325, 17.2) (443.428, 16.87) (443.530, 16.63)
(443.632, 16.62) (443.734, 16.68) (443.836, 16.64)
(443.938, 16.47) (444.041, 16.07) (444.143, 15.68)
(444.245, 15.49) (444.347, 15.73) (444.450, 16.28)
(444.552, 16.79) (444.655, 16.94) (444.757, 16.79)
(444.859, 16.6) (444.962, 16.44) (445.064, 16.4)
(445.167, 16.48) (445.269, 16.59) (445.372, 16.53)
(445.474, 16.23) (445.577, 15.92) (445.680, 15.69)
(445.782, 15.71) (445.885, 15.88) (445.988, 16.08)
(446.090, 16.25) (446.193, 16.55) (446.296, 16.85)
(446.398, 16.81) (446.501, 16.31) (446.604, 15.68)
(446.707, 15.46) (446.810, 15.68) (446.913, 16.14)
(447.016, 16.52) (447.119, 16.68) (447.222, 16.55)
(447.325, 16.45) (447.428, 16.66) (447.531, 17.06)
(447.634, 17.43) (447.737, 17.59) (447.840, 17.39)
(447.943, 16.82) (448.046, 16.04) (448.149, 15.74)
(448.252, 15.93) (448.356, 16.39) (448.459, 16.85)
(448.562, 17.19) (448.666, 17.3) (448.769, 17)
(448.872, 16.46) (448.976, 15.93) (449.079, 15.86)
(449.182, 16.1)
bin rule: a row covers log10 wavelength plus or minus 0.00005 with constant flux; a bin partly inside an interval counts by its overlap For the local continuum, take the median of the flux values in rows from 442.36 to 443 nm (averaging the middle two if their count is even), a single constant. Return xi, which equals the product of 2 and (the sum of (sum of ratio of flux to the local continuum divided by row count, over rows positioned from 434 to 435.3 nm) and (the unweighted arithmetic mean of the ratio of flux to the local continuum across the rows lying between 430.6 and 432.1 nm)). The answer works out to 3.69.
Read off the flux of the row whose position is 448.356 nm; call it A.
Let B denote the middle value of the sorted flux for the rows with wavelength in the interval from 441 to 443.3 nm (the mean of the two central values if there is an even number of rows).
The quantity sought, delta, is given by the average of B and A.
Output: 16.8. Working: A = 16.39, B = 17.2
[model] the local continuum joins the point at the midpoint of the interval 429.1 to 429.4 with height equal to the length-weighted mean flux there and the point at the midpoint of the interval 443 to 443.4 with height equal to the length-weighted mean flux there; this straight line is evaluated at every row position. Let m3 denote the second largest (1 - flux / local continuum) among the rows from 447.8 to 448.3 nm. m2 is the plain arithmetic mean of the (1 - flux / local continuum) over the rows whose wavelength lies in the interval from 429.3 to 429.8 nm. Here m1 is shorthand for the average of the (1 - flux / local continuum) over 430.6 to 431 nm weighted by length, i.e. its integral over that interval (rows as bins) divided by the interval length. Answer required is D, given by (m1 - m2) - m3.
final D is 0.006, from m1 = 0.10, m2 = 0.01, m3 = 0.09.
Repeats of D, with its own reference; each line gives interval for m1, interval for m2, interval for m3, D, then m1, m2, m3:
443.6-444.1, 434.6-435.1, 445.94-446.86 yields -0.186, 0.05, 0.13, 0.10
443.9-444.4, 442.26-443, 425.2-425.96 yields 0.133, 0.08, -0.01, -0.05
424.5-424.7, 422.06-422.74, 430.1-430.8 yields -0.052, -0.01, -0.08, 0.12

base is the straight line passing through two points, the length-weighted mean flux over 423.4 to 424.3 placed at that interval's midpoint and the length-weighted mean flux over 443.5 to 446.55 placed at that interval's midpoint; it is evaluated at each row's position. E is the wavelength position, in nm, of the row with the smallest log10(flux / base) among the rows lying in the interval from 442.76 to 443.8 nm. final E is 443.632 nm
